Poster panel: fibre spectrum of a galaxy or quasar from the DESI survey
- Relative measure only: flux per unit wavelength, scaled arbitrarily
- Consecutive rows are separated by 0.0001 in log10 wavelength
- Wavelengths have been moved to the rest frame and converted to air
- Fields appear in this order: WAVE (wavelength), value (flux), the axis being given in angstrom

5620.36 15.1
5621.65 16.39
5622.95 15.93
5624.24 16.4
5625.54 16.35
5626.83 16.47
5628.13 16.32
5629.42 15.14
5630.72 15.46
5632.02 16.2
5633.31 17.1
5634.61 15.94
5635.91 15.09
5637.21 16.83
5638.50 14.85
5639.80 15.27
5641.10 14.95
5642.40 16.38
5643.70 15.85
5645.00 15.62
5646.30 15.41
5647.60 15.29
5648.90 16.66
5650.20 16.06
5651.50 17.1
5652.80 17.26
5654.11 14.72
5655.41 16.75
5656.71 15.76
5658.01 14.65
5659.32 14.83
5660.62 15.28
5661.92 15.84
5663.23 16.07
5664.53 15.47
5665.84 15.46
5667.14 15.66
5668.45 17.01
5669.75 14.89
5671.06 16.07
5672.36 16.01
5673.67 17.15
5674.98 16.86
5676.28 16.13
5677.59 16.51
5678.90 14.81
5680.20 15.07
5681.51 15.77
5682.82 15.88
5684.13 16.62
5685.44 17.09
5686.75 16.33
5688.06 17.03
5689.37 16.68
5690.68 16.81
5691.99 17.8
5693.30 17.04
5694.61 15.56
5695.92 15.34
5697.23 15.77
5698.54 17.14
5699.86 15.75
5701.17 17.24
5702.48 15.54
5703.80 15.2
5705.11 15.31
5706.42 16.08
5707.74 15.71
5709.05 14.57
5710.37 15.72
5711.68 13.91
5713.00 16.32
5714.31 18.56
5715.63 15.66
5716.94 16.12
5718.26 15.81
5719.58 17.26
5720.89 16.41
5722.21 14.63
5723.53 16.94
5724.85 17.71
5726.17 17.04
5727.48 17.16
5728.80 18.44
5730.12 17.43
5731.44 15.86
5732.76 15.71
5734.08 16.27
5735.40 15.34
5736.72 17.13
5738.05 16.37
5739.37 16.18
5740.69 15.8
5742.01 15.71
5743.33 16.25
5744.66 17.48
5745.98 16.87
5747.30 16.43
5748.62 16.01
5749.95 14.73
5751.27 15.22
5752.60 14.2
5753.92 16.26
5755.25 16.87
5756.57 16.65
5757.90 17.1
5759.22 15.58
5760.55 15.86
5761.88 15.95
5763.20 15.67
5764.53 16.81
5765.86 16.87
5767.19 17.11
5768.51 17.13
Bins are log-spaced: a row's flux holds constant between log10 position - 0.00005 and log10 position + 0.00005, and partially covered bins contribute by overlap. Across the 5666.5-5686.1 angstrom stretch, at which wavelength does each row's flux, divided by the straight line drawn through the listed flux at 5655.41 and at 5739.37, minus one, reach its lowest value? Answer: 5678.90 angstrom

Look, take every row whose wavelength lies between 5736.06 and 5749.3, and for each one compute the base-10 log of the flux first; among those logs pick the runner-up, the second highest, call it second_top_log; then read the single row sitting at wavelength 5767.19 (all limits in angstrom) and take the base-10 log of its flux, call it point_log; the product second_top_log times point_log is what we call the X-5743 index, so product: 1.52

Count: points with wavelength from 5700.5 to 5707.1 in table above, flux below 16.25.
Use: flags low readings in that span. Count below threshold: 4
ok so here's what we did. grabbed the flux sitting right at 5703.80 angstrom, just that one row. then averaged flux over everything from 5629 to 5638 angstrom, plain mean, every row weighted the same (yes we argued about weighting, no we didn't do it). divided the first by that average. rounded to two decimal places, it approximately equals 0.95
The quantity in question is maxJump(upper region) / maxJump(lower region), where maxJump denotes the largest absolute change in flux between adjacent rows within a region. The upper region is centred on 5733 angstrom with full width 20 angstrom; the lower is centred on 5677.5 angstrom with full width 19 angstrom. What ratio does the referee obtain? 0.8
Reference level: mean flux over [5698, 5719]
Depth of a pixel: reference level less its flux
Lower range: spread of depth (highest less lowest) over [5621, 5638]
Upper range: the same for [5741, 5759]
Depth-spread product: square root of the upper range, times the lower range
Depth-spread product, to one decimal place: 3.6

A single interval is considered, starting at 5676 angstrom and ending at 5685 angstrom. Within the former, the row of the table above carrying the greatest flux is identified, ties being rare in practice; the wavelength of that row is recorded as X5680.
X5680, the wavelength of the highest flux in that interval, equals 5684.13 angstrom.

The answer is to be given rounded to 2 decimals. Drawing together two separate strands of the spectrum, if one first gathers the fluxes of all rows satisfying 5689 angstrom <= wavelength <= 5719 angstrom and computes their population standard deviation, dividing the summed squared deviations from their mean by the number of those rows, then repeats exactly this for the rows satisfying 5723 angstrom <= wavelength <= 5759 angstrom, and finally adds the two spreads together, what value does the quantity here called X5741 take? 1.94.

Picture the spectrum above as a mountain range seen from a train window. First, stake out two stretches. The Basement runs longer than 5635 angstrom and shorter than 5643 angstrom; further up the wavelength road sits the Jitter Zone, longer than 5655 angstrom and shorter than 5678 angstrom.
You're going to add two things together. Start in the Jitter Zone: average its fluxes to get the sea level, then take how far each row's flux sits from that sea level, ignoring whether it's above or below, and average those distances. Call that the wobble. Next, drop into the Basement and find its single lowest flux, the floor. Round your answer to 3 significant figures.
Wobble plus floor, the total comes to 15.4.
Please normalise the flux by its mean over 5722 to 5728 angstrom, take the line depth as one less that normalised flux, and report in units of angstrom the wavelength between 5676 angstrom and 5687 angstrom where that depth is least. 5685.44 angstrom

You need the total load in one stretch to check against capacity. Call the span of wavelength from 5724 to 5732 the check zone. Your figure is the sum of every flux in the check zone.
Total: 104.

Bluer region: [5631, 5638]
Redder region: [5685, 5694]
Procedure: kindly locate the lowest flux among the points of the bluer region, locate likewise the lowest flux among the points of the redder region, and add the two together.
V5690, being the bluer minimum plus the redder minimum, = 31.4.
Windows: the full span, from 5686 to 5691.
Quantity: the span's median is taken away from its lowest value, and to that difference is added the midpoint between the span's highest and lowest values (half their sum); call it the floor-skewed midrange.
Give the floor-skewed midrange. 16.3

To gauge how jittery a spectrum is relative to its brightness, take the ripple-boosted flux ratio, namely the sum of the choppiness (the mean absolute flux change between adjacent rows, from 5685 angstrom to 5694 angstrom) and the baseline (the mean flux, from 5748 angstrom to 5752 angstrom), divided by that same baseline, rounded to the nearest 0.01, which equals 1.04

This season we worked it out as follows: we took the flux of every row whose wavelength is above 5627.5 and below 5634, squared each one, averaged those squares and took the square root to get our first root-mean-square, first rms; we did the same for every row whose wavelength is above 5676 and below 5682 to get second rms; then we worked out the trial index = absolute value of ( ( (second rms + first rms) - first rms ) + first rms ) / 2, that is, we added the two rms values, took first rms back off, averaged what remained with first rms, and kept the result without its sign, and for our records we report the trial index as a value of 15.9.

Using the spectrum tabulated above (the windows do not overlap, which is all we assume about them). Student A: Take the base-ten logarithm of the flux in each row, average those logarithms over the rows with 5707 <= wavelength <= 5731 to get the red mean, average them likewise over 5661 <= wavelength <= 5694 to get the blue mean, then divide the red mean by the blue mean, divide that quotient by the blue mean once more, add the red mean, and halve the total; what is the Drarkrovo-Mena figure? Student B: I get 1.02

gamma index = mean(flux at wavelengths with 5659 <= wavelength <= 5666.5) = 15.5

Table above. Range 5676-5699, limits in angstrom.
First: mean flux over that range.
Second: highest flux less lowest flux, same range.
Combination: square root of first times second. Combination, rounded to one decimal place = 7.0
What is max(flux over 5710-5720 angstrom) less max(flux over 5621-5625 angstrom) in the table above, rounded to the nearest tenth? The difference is 2.2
